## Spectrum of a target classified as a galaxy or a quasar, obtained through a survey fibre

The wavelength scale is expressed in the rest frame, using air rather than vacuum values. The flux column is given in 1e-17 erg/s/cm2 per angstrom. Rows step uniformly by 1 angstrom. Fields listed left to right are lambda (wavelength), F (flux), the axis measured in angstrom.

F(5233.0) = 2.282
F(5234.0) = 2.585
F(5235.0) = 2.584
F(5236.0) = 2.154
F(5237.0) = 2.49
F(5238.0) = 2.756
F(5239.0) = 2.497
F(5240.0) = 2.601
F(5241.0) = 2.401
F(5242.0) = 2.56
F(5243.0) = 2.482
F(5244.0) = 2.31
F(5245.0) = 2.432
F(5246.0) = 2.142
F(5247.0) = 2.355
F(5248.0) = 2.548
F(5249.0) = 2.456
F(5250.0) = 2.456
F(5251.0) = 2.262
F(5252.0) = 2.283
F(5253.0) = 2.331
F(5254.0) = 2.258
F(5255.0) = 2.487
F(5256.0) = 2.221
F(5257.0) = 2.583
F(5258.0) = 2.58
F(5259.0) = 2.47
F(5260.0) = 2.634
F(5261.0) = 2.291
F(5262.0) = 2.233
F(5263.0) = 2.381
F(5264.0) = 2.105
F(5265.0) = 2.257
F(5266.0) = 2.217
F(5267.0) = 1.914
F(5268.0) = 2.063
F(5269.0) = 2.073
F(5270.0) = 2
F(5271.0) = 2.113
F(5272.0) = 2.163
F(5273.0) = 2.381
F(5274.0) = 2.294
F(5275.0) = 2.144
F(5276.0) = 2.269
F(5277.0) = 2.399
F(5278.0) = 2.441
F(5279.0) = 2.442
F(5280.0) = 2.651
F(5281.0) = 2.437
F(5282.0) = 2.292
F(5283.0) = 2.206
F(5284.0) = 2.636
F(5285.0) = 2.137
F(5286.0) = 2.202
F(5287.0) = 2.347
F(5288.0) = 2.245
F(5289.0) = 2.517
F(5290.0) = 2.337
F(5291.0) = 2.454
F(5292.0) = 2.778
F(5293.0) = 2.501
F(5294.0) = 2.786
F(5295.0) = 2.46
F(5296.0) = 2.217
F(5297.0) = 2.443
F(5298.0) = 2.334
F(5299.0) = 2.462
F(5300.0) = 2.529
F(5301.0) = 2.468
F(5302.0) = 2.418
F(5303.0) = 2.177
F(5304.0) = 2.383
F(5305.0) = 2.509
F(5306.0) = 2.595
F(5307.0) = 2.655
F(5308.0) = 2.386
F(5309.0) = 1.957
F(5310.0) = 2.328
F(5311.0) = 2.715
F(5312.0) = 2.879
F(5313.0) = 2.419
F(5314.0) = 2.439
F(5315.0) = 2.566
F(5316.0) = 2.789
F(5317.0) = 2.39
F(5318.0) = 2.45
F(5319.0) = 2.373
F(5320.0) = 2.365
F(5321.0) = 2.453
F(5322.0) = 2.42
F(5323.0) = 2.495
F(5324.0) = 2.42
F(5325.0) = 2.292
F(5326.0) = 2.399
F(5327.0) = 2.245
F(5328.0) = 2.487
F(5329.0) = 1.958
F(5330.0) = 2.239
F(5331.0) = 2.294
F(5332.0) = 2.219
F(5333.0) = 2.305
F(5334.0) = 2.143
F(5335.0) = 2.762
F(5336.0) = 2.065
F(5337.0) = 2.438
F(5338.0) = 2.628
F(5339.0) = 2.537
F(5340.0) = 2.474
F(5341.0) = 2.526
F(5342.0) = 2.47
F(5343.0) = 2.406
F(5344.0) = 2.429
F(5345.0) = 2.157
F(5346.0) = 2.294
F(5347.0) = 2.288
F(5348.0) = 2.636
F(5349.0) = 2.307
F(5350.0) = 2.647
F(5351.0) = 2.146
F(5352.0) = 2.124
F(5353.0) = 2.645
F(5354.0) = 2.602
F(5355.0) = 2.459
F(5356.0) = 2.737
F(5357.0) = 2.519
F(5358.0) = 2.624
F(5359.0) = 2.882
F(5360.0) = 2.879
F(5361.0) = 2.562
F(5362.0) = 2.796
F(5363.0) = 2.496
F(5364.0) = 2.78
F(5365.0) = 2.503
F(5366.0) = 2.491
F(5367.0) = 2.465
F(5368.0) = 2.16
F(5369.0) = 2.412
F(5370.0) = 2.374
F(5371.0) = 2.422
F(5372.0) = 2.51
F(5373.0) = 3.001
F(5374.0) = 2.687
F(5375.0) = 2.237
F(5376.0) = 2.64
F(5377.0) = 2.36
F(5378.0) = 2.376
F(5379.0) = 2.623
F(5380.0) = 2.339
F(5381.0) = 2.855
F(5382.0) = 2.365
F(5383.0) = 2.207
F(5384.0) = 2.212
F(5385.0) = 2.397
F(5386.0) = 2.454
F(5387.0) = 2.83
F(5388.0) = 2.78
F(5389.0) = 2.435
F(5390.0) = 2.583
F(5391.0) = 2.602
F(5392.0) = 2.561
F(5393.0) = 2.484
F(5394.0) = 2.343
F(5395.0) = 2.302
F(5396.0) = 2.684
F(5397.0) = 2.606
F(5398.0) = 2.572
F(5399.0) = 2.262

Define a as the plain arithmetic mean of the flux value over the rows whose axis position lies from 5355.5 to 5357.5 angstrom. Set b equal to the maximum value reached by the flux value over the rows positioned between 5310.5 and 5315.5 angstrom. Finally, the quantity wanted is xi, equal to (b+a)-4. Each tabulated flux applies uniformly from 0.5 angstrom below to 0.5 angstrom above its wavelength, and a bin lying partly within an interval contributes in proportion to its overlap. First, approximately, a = 2.63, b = 2.879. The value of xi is 1.5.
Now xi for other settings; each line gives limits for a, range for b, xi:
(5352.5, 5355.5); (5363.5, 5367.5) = 1.3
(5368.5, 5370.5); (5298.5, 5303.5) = 0.9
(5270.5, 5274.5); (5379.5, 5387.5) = 1.1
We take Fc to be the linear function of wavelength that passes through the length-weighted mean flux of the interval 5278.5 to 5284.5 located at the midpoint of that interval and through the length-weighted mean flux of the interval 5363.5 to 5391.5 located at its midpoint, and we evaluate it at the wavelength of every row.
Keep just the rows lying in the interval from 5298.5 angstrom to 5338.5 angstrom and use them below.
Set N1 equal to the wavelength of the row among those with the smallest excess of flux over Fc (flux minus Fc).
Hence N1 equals 5329.0 angstrom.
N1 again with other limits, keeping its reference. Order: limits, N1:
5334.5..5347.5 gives 5336.0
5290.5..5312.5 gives 5309.0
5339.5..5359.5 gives 5352.0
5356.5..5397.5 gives 5368.0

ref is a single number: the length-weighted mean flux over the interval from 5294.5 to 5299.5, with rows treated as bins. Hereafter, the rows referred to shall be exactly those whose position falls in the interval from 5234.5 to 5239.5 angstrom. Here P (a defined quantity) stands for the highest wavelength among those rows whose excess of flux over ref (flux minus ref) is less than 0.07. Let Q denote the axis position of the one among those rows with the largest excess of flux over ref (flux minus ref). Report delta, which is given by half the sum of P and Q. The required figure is 5237.0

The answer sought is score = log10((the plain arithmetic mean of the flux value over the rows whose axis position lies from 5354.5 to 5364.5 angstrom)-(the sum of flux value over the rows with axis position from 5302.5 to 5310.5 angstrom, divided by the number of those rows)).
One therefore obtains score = -0.5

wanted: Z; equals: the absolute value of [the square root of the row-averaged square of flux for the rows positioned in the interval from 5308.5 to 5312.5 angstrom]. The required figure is 2.50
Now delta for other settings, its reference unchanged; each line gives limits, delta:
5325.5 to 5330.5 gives 5329.0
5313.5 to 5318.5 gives 5317.0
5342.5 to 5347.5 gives 5345.5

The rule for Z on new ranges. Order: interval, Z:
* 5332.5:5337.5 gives 2.36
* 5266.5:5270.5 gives 2.01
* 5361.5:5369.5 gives 2.52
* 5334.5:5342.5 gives 2.49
